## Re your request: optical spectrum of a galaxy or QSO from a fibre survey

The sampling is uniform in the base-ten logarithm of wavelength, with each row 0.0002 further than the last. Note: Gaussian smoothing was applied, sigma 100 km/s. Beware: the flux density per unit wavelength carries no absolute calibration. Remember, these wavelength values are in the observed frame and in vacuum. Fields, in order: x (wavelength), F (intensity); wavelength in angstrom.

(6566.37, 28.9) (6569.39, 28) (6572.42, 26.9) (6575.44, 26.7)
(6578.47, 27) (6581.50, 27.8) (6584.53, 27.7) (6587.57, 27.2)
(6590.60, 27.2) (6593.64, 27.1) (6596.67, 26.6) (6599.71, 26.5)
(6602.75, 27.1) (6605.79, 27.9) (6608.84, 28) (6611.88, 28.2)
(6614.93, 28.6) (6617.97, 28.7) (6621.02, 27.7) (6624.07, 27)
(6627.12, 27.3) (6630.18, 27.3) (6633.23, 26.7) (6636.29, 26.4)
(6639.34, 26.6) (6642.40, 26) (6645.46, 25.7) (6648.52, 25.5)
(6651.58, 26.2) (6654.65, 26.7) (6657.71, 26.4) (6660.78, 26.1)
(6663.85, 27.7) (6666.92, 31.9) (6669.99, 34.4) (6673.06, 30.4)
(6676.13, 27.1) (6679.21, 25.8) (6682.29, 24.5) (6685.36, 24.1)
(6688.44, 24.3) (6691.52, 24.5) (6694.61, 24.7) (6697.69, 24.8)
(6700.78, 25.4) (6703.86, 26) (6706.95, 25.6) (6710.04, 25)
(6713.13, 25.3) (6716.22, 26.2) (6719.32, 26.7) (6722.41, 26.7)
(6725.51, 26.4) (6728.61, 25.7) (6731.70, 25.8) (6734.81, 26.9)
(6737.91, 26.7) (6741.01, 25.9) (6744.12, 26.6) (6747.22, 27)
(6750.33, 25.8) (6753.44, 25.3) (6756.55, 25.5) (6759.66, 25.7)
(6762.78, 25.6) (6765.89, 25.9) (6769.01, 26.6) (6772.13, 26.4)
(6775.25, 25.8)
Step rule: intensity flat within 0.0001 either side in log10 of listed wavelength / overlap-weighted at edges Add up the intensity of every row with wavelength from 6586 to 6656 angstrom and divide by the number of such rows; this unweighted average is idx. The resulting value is 27.1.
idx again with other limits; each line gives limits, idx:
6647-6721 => 26.5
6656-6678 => 29.1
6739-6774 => 26.0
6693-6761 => 25.9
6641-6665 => 26.3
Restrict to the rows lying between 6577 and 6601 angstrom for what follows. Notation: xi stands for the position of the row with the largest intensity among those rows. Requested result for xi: 6581.50 angstrom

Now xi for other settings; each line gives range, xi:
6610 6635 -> 6617.97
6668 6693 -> 6669.99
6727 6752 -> 6747.22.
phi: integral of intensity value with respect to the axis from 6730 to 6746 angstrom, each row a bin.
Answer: 422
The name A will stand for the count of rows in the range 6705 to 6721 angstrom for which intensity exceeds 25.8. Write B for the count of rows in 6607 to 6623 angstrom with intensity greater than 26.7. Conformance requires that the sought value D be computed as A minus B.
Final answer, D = -3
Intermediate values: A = 2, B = 5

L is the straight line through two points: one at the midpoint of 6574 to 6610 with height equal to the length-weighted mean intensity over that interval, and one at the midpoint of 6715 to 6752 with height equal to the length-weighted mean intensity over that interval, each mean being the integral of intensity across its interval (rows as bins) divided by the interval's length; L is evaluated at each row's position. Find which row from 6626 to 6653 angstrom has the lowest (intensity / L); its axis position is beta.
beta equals 6648.52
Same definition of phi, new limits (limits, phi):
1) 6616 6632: 442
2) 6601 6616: 419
